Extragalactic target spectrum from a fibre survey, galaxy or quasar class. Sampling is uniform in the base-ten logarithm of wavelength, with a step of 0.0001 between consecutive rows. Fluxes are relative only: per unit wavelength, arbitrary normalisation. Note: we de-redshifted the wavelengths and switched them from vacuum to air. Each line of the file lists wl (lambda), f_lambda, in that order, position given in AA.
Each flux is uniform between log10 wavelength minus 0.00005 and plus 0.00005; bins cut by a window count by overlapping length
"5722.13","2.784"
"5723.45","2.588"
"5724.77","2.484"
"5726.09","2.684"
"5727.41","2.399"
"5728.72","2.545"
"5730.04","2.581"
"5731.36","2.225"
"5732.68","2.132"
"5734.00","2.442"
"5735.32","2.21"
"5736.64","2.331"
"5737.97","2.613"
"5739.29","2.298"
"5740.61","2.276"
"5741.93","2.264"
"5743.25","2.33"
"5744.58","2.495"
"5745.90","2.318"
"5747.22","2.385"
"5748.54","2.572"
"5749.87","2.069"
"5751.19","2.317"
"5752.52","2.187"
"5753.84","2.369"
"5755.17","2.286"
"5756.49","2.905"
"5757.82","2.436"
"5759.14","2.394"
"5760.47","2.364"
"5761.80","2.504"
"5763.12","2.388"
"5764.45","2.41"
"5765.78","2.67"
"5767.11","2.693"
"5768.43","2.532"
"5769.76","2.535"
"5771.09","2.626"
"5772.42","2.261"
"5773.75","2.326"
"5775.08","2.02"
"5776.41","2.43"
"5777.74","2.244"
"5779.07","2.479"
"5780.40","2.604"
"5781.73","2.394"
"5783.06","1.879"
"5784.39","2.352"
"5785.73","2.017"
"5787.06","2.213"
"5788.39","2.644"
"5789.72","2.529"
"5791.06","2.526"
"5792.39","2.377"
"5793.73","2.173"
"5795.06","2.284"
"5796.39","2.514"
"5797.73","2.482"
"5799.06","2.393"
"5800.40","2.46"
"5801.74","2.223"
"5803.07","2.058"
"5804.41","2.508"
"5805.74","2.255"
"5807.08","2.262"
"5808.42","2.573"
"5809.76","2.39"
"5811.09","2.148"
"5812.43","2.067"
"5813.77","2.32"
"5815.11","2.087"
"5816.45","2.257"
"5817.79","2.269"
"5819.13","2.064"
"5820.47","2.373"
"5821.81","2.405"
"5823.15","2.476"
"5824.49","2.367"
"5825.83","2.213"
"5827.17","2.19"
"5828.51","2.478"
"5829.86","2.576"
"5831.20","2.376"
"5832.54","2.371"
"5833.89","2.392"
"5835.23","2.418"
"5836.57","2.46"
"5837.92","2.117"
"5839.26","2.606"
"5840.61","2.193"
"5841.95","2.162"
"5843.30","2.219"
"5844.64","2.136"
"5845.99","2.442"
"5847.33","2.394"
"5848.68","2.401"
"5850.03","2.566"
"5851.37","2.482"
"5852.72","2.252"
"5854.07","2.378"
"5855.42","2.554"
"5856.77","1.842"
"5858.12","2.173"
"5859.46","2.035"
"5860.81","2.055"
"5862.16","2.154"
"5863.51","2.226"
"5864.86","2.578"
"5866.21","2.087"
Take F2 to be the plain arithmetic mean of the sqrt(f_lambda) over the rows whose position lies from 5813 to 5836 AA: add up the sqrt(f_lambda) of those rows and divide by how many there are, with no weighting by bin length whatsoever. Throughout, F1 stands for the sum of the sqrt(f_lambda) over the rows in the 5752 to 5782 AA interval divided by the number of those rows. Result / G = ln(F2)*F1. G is 0.660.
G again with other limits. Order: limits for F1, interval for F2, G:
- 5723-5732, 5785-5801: 0.686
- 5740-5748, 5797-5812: 0.650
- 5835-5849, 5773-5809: 0.647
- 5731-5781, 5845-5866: 0.643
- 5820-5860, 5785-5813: 0.647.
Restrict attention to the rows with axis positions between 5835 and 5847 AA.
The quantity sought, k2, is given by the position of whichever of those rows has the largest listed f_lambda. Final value 5839.26 AA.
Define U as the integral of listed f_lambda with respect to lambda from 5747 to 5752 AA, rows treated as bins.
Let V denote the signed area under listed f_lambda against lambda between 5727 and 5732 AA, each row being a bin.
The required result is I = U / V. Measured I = 0.95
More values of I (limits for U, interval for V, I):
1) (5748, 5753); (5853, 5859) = 0.85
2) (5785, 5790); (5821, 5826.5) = 0.90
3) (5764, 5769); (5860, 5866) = 0.96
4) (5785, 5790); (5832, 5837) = 0.97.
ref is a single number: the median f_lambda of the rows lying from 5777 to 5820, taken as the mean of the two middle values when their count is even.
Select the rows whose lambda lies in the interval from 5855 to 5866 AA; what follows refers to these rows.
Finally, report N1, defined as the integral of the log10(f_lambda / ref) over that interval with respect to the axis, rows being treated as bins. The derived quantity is -0.3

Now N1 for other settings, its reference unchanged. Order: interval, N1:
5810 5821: -0.2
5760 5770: 0.4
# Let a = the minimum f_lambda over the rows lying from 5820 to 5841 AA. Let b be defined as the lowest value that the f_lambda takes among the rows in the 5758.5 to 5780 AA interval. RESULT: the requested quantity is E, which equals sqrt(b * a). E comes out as 2.07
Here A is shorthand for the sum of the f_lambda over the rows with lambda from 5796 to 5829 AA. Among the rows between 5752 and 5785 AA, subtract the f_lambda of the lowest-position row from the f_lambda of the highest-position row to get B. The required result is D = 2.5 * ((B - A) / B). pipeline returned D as -874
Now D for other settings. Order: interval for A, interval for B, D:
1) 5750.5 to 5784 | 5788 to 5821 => 558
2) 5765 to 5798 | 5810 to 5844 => -2103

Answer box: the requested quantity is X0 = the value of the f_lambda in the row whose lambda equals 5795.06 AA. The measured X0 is 2.284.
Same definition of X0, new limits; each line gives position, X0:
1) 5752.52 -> 2.187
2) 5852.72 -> 2.252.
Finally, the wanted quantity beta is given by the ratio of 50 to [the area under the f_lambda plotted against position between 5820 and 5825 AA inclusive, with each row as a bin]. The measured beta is 4.15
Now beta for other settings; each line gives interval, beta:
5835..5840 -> 4.18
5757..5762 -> 4.12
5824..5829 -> 4.34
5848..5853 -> 4.10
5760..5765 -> 4.13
